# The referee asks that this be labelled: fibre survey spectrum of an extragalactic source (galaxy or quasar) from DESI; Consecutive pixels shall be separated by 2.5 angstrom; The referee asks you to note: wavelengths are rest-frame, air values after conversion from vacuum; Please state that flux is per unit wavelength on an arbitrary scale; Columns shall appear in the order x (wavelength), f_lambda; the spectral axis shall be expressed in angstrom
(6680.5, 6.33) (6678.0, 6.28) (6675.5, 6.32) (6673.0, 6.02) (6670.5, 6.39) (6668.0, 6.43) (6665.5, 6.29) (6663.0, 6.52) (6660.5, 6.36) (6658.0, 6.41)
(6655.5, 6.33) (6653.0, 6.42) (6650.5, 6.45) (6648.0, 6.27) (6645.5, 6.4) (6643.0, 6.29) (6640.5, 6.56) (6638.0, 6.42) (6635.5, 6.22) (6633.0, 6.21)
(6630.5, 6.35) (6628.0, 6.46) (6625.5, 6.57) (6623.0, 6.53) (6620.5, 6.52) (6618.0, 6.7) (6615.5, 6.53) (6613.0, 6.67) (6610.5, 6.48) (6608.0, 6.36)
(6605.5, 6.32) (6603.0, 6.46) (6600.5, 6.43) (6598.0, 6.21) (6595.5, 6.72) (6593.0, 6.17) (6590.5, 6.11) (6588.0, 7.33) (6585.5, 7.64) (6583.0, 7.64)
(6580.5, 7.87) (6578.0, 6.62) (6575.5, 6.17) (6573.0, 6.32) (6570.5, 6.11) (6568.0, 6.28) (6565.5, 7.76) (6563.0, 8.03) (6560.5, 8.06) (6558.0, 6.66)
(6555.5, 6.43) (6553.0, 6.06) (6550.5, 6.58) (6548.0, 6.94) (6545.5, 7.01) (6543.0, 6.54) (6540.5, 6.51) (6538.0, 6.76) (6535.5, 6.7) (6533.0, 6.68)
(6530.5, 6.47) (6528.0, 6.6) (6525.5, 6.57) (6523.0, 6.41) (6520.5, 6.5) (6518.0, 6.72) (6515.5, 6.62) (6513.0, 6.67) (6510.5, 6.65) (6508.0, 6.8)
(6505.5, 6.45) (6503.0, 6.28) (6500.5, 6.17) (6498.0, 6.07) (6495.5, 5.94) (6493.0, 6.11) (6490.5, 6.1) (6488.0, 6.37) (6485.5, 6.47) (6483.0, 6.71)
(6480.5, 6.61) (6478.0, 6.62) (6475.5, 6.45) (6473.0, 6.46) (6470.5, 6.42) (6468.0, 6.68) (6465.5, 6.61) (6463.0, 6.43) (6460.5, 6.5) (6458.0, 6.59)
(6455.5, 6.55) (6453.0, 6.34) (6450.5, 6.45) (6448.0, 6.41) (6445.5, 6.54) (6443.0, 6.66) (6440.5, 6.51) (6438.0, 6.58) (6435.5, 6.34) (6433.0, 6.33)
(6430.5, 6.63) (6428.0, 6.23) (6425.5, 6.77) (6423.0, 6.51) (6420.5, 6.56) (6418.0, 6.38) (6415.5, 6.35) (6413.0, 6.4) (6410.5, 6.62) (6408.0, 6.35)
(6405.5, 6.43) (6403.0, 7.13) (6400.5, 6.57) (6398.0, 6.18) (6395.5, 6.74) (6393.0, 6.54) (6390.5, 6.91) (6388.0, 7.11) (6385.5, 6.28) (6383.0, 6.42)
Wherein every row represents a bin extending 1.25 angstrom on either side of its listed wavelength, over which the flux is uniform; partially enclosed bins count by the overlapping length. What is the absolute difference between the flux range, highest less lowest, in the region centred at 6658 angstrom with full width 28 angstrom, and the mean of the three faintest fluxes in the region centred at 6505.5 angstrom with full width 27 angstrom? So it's 5.79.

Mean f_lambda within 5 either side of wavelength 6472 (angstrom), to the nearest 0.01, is 6.50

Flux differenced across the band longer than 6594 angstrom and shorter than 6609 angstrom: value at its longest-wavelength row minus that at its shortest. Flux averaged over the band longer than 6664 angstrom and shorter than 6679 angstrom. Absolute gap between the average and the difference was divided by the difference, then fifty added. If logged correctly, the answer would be 32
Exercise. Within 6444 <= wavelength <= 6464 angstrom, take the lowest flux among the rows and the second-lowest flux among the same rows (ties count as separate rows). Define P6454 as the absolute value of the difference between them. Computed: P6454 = 0.07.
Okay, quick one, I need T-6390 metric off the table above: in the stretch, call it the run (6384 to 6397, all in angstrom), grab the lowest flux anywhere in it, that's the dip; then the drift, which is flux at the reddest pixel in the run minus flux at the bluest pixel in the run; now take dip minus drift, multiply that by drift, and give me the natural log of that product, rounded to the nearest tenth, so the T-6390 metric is 1.0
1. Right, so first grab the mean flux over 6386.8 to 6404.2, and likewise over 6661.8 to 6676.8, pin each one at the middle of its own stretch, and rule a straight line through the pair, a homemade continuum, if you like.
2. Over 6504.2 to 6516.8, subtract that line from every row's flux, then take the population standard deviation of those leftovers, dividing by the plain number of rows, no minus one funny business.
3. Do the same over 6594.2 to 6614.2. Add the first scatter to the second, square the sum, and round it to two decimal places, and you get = 0.08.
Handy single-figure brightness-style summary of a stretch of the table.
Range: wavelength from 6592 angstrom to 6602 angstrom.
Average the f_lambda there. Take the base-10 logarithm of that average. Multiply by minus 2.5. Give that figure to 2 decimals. -2.01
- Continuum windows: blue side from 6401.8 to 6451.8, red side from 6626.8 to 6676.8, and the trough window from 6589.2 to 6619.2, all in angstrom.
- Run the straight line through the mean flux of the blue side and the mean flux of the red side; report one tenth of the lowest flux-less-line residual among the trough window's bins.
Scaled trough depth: -0.029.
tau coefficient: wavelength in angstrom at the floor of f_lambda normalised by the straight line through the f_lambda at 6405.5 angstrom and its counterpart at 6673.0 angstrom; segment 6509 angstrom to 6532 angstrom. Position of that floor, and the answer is 6523.0 angstrom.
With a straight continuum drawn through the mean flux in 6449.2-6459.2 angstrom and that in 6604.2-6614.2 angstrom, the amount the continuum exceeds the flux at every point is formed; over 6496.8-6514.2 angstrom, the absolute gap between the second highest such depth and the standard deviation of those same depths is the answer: 0.0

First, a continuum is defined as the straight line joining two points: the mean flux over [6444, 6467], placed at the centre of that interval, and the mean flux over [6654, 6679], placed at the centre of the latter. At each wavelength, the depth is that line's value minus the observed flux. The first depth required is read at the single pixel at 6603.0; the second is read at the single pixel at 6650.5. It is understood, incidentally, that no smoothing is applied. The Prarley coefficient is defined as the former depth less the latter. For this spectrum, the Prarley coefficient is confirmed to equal 0.03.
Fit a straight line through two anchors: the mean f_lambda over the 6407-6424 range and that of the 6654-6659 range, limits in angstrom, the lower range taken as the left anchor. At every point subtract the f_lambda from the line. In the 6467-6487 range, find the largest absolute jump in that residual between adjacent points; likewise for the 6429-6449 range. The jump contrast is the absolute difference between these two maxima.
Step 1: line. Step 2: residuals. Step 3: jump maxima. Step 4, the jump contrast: 0.04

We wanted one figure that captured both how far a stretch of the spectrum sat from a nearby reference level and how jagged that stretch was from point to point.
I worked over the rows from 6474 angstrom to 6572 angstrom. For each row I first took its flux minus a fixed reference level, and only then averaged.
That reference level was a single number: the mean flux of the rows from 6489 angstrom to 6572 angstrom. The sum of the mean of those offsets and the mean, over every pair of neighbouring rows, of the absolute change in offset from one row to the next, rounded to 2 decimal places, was 0.22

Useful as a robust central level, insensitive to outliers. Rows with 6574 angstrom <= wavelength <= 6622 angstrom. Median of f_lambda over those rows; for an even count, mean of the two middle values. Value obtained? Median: 6.52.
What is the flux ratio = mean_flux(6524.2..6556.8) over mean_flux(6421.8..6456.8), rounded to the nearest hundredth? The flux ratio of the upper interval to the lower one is 1.02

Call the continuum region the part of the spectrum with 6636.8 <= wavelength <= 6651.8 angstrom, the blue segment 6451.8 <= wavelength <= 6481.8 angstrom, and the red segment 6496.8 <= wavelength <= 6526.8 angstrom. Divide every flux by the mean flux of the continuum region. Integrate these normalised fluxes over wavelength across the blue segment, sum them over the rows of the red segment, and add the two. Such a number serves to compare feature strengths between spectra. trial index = 42.8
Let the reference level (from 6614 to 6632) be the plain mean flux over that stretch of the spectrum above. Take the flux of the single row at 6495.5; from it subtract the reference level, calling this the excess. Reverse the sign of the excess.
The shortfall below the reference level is 0.58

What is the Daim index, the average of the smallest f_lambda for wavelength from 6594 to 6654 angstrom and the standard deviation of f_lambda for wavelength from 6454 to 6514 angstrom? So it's 3.22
